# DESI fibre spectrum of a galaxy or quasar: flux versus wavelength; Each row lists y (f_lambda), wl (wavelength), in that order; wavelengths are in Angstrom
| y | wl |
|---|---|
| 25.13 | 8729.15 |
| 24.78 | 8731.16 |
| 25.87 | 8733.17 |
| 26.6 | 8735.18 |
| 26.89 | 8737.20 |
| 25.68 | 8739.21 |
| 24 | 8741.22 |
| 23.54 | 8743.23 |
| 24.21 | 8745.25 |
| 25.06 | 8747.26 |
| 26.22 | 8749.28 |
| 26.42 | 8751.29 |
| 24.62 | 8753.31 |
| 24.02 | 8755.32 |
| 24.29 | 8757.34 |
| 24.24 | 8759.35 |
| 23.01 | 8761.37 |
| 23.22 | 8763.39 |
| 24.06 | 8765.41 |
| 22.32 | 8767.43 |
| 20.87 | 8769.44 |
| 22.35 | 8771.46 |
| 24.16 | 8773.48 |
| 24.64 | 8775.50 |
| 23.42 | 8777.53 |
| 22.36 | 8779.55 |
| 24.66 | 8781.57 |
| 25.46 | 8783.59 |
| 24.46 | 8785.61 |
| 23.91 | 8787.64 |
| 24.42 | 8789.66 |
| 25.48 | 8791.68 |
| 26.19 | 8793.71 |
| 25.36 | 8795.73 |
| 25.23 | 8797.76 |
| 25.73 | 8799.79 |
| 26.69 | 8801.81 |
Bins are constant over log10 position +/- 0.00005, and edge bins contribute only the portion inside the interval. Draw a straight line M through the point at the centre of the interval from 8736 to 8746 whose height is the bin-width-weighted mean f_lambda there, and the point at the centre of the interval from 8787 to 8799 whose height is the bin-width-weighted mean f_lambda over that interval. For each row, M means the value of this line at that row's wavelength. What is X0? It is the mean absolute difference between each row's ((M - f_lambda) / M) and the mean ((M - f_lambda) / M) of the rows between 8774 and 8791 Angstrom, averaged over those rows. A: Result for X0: 0.028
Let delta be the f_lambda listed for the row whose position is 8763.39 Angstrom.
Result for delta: 23.22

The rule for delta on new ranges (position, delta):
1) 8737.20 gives 26.89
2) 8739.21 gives 25.68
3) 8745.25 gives 24.21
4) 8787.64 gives 23.91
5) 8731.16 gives 24.78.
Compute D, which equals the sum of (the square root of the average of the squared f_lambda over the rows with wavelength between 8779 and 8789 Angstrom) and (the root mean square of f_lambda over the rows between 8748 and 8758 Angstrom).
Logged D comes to 49.3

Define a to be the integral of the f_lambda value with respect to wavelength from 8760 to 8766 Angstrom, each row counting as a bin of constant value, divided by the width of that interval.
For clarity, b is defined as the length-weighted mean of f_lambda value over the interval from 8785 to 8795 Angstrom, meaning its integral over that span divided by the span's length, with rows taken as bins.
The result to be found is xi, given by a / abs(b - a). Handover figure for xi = 15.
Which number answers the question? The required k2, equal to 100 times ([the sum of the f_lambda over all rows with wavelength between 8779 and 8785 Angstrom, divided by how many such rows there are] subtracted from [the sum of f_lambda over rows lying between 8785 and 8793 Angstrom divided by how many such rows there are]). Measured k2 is 41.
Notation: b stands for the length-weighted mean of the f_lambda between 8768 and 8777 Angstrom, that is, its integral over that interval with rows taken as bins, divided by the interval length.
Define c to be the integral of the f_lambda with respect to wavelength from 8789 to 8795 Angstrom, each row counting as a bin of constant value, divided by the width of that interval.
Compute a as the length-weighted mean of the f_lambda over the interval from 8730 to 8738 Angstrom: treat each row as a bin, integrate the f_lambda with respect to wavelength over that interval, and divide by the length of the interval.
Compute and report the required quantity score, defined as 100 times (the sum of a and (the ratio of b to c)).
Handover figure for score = 2688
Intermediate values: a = 26.0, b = 23.0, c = 25.4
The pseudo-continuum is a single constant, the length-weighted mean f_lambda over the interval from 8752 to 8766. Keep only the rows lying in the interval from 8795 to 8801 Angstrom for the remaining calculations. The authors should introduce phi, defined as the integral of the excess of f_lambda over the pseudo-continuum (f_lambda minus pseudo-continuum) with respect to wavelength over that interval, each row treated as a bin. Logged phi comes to 9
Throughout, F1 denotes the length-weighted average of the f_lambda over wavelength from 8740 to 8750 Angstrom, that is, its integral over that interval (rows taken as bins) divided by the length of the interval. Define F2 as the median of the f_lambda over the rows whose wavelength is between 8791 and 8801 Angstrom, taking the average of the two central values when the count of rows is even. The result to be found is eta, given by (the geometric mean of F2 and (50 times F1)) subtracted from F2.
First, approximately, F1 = 24.6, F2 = 25.5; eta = -151.5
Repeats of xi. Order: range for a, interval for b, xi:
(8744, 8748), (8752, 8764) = 45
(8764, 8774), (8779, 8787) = 14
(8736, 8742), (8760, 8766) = 12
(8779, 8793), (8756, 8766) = 33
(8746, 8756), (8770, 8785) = 17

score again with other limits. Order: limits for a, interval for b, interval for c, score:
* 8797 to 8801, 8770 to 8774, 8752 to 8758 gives 2651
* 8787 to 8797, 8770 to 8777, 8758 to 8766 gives 2612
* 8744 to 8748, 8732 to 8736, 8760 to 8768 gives 2565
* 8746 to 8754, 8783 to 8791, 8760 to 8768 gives 2663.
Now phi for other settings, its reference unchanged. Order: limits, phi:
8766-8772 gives -12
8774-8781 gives -3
